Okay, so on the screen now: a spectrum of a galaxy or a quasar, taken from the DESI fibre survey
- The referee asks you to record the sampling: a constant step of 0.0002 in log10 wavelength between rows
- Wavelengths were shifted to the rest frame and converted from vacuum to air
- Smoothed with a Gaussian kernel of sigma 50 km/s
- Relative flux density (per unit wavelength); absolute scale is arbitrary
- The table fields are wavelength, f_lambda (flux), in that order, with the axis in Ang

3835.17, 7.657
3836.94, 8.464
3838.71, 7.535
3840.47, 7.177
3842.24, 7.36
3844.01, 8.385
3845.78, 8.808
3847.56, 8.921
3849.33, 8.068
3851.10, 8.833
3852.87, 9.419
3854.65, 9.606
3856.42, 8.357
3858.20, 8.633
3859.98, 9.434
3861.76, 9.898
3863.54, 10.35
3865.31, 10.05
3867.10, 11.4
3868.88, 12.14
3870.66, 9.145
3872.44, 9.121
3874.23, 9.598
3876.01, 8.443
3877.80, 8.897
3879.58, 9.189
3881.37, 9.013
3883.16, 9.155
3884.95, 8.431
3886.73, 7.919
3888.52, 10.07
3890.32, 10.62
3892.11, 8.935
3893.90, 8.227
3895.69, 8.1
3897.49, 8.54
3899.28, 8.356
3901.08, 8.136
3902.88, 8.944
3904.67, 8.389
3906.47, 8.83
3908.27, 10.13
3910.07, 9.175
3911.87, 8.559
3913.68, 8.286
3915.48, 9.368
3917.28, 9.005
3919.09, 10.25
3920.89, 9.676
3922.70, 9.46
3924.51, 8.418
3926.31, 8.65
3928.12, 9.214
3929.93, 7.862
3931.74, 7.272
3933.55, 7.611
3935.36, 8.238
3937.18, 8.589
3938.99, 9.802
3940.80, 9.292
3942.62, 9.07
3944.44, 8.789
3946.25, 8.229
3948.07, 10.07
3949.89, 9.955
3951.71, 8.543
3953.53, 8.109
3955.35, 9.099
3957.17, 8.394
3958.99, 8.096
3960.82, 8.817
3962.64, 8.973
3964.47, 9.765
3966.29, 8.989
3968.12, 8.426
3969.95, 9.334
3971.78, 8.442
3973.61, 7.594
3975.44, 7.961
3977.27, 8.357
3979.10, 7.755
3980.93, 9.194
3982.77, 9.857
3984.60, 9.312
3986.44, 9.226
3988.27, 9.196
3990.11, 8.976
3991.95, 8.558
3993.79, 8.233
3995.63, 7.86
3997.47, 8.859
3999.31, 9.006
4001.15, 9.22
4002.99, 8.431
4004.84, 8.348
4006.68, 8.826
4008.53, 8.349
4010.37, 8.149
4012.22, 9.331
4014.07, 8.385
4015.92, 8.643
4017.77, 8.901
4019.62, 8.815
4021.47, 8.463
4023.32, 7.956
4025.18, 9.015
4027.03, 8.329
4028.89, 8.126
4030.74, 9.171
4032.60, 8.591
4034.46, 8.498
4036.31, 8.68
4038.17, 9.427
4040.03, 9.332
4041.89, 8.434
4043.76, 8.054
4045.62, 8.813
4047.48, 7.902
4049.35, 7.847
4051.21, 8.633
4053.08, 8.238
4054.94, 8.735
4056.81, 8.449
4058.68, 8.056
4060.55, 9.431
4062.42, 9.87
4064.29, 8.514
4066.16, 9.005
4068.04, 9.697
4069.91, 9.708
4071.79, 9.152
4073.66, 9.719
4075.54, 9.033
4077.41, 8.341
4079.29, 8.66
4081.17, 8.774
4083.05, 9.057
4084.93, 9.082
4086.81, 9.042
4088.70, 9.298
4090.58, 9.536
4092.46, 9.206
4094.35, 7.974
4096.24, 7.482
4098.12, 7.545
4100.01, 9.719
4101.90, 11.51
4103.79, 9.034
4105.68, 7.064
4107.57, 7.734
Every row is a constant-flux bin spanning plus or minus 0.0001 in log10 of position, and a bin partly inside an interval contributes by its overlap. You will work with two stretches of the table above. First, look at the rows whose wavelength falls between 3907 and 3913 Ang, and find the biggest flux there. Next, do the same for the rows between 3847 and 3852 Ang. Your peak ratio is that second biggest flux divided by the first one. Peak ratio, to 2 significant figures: 0.88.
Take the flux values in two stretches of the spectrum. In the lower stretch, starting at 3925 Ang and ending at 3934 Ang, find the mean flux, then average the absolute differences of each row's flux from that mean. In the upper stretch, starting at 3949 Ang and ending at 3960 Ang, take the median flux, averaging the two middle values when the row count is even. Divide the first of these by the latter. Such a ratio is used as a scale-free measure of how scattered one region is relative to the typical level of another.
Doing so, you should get 0.077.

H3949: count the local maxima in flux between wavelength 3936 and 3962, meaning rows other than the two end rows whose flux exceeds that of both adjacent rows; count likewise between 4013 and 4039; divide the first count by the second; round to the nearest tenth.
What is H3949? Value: 1.0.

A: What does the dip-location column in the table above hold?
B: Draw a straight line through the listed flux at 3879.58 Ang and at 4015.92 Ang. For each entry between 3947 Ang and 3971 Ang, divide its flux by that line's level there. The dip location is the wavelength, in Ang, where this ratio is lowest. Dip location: 3953.53 Ang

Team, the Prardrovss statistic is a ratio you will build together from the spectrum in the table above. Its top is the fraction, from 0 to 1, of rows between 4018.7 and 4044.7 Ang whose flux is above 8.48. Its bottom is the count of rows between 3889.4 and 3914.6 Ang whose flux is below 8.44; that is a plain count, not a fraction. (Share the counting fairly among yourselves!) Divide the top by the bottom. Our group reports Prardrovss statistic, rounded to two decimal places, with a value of 0.10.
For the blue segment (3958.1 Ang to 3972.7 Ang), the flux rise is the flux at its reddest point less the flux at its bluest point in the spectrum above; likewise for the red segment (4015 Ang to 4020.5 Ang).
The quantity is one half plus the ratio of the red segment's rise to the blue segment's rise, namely 1.0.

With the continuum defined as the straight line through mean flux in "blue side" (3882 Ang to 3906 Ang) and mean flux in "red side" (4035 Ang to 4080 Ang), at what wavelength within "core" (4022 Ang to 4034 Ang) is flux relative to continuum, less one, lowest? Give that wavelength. 4023.32 Ang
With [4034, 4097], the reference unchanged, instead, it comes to 4096.24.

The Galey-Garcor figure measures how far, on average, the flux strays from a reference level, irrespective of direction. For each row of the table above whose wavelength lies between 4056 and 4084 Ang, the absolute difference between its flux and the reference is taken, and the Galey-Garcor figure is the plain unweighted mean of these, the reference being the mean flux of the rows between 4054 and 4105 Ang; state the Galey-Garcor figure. 0.46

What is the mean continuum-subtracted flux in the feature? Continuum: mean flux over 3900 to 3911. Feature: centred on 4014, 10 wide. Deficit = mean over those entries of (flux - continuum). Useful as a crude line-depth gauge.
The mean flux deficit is -0.25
